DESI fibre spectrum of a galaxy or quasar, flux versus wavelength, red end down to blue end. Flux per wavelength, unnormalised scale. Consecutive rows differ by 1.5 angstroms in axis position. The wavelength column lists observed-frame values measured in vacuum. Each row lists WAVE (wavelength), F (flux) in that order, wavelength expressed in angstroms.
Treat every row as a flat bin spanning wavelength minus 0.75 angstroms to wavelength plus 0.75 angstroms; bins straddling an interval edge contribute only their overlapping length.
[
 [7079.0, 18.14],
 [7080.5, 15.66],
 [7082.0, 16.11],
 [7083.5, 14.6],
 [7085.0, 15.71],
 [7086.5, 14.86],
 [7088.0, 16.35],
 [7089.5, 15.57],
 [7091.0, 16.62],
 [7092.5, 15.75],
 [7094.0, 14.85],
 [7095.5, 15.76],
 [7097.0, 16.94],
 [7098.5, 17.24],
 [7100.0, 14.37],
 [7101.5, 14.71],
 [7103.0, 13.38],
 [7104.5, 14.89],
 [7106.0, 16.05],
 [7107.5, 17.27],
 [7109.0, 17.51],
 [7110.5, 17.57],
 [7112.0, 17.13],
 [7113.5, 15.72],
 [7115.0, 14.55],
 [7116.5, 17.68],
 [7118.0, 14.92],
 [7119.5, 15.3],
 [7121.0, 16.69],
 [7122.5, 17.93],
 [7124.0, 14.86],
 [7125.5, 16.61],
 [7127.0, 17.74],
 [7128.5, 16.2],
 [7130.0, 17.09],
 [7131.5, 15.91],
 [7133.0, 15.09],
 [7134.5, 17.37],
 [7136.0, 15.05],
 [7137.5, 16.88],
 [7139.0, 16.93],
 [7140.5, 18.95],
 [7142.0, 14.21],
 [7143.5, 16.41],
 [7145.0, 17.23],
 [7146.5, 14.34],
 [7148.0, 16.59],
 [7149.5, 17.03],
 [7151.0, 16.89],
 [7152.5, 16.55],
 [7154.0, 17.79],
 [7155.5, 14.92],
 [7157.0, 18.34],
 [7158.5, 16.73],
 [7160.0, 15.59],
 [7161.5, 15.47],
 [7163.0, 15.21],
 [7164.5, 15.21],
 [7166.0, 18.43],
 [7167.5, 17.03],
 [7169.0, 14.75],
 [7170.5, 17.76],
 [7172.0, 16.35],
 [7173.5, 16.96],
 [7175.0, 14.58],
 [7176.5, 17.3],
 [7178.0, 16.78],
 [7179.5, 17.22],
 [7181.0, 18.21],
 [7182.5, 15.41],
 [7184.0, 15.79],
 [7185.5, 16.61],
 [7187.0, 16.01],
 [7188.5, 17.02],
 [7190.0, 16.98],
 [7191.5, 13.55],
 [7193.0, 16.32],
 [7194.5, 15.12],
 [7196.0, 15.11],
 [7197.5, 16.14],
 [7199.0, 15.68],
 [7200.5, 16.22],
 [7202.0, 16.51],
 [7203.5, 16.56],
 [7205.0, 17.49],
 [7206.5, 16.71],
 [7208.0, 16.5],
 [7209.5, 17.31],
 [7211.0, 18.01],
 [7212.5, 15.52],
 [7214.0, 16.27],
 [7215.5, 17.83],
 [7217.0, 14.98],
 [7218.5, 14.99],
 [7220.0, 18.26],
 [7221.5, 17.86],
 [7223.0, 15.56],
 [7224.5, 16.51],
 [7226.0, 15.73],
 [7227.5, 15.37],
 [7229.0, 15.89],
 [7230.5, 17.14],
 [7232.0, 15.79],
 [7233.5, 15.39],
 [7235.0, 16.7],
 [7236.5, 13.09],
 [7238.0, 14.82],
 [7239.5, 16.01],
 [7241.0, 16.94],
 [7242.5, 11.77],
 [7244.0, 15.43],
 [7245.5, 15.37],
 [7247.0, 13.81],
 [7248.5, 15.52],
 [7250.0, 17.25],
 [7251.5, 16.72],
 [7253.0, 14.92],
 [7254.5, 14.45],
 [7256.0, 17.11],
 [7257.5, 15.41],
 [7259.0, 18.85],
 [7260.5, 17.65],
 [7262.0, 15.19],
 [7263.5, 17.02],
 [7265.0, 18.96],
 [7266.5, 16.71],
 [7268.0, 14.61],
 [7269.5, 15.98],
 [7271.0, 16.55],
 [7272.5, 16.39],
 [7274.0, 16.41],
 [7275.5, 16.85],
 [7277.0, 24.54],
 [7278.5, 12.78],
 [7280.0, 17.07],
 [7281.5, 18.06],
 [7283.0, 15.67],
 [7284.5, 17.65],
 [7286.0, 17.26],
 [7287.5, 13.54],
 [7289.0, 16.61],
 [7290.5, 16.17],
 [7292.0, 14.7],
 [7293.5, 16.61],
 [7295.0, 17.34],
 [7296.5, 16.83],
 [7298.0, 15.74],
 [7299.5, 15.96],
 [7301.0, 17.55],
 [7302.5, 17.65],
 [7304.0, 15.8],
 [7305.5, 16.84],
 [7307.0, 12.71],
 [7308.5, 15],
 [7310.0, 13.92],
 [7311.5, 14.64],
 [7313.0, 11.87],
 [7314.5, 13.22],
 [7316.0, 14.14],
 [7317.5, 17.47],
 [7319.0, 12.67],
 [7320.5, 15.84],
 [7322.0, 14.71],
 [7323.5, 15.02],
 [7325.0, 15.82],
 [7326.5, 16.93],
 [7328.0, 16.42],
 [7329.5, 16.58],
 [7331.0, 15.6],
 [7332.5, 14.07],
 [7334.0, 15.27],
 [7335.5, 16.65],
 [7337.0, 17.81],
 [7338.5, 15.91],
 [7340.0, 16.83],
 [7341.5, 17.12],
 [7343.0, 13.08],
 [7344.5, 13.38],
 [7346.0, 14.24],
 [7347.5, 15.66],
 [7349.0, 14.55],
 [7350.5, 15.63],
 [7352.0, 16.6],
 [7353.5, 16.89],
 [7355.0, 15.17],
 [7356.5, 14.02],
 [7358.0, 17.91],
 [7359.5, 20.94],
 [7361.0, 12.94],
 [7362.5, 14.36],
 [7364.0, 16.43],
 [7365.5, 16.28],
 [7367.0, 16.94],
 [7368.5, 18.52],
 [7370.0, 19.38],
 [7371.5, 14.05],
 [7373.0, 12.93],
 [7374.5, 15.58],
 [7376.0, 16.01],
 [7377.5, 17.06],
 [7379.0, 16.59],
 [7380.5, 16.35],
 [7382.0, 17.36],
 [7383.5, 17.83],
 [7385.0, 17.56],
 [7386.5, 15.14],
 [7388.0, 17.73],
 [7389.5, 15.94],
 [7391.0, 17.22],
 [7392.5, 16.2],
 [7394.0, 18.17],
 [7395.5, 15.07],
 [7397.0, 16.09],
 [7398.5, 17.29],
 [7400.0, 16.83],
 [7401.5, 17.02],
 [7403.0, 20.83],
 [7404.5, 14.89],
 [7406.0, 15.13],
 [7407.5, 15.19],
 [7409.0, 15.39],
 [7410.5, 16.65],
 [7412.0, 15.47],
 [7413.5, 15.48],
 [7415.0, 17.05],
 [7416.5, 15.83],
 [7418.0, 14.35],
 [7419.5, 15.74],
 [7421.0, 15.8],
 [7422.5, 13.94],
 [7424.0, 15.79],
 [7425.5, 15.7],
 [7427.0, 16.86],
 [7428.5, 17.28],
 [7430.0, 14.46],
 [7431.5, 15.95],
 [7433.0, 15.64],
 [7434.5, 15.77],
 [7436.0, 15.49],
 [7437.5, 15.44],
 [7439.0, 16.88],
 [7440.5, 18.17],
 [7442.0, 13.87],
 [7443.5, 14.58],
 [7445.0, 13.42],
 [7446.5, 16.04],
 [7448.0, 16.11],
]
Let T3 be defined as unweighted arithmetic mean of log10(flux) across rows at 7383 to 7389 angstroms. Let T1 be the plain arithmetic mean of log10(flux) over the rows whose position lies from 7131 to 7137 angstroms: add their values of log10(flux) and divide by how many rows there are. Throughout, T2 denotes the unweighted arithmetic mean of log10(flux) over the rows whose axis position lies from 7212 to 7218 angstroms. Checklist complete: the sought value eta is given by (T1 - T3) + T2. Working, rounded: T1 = 1.20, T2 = 1.21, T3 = 1.23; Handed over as 1.18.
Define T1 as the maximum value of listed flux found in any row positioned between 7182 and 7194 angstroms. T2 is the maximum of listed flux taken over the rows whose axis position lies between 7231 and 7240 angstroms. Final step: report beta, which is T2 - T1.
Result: -0.3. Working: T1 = 17.02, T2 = 16.7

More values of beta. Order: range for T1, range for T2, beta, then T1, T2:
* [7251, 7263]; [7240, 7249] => -1.9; 18.85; 16.94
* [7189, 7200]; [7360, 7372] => 2.4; 16.98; 19.38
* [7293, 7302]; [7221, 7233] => 0.3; 17.55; 17.86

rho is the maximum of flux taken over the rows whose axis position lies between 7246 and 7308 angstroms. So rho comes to 24.54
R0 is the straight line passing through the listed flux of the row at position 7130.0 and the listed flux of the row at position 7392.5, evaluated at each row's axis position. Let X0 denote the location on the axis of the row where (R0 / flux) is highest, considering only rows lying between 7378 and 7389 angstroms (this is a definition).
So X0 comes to 7386.5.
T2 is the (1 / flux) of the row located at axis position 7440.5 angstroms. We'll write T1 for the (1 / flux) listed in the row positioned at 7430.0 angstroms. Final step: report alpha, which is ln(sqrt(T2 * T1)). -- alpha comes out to -2.79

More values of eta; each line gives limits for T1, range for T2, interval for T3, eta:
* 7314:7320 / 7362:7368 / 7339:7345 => 1.18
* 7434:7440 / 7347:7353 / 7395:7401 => 1.18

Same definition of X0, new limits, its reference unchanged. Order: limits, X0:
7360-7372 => 7361.0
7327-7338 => 7332.5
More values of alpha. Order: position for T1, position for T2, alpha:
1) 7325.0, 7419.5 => -2.76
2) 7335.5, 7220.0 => -2.86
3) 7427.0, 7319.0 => -2.68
